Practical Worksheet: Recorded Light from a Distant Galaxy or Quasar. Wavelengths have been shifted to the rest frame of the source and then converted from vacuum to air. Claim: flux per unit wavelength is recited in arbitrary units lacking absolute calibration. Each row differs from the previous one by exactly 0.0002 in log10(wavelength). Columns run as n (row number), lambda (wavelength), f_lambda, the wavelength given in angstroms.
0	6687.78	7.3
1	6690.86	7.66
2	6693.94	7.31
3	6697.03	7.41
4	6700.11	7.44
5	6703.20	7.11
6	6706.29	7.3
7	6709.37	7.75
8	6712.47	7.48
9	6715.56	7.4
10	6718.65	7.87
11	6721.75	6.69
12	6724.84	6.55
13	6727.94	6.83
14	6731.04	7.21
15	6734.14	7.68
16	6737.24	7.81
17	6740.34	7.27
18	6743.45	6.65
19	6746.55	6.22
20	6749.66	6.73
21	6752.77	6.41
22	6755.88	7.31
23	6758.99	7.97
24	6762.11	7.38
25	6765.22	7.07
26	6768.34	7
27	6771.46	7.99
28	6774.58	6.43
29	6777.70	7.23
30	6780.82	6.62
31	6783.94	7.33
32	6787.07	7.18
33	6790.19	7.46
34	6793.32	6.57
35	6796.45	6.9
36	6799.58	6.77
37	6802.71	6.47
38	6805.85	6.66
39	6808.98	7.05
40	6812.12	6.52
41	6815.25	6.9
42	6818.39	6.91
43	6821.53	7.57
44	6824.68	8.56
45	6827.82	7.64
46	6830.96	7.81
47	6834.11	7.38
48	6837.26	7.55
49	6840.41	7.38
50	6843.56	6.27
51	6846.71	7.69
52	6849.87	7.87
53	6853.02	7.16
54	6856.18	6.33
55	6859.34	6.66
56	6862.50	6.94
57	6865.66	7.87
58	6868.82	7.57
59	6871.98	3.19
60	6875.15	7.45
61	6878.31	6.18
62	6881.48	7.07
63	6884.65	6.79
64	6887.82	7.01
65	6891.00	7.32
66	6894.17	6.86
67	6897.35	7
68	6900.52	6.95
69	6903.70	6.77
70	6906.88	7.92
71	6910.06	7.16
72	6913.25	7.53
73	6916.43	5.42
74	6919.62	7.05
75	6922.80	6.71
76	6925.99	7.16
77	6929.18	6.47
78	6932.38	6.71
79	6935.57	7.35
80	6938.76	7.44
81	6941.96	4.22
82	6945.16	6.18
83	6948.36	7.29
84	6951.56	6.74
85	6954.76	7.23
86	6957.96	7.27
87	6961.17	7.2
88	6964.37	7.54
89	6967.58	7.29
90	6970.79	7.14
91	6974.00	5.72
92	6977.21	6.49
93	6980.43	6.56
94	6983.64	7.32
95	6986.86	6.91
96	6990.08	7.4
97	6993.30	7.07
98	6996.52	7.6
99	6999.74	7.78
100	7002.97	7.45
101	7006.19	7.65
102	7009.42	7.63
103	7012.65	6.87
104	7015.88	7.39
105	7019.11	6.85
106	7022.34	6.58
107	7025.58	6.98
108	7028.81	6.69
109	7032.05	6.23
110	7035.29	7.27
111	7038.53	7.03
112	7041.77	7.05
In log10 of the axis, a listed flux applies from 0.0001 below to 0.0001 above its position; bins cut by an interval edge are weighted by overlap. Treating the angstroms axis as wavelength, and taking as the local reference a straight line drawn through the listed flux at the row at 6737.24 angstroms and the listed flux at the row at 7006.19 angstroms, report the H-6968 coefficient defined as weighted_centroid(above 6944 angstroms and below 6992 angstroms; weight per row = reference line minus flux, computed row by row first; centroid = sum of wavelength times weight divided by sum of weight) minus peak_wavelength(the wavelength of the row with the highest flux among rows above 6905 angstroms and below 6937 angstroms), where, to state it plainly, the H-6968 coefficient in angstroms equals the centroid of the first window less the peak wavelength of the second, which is 60.3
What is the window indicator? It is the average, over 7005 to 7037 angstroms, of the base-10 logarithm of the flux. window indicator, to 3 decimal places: 0.845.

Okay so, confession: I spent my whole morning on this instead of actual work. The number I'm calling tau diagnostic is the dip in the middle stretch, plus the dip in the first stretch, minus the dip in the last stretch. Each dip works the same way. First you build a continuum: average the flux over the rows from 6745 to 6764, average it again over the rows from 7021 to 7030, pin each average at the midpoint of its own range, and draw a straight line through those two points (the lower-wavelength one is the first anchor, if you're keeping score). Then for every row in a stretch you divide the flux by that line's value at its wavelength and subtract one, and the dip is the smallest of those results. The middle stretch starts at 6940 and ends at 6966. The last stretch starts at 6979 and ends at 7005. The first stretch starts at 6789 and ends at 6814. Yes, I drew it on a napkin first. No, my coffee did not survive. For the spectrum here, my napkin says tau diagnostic -0.4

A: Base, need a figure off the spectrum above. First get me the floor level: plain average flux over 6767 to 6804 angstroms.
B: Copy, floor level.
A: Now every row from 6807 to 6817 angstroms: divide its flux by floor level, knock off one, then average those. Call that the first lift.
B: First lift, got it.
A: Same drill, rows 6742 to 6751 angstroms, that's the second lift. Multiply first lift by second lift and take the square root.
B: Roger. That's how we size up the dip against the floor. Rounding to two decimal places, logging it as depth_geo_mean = 0.04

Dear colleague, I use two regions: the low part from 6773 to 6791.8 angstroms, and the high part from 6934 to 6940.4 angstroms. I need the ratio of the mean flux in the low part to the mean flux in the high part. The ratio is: 0.95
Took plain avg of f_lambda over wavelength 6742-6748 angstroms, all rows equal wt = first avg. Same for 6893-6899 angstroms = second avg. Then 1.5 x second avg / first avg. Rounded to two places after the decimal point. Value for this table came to 1.62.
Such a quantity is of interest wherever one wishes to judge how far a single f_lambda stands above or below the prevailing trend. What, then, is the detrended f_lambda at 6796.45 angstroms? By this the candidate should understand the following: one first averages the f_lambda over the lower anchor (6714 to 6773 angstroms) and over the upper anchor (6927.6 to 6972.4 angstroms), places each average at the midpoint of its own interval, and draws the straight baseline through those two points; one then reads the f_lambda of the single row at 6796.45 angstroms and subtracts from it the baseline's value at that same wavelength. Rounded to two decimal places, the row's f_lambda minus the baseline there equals -0.18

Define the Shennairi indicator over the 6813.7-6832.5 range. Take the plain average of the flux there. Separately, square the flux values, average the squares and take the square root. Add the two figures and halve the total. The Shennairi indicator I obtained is 7.58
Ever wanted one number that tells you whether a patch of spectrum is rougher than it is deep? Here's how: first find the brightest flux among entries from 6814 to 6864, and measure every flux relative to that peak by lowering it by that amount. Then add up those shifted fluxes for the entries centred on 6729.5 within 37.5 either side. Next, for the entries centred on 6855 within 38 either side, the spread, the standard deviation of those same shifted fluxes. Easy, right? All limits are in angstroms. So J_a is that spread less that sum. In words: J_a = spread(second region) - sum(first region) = 33.6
